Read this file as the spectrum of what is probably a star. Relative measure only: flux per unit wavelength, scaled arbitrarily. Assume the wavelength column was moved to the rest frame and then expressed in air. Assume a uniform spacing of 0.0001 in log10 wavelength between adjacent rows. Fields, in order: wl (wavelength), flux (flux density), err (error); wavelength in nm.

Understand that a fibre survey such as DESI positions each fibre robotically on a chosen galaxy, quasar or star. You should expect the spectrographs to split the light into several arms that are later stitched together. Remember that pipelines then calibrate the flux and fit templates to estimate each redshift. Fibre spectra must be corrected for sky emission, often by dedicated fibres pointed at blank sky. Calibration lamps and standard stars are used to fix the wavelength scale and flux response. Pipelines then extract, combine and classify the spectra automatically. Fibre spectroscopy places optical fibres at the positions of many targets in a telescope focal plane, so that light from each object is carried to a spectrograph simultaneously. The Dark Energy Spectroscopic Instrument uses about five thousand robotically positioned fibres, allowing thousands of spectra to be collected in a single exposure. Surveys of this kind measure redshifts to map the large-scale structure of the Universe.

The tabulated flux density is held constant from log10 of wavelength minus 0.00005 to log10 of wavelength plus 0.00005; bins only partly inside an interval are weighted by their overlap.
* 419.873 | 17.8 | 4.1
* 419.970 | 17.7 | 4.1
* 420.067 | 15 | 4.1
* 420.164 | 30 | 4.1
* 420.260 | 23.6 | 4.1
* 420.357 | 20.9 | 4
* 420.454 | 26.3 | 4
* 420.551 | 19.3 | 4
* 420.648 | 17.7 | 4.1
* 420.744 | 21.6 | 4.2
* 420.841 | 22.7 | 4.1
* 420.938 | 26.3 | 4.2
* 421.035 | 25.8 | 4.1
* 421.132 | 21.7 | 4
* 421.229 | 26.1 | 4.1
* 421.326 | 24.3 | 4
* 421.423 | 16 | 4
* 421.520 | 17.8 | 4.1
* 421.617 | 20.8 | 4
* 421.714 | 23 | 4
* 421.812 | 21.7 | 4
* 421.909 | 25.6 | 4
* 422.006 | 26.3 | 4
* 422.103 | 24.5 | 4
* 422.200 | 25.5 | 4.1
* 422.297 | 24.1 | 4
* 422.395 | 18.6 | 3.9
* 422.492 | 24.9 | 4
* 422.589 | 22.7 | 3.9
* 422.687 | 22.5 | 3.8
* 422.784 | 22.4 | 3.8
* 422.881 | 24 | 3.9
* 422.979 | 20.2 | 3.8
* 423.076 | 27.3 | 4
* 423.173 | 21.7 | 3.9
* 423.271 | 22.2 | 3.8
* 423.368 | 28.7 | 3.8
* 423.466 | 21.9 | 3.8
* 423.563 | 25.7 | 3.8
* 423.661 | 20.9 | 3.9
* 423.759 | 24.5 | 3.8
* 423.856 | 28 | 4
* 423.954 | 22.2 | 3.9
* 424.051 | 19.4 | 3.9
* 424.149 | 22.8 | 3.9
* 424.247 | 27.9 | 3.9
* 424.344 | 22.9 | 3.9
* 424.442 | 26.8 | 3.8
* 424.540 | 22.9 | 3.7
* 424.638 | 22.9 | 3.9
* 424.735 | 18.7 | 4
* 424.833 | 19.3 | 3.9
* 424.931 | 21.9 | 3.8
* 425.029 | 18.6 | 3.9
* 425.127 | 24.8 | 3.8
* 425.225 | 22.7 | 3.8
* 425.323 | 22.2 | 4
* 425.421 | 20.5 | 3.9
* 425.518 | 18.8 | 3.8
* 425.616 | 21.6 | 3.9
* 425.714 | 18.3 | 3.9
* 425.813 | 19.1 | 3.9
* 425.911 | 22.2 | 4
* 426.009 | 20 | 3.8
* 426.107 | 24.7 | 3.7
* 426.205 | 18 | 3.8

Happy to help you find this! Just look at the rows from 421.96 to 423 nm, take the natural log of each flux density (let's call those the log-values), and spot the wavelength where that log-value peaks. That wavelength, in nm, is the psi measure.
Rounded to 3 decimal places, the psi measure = 422.006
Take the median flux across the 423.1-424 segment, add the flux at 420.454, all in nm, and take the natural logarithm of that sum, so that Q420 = 3.88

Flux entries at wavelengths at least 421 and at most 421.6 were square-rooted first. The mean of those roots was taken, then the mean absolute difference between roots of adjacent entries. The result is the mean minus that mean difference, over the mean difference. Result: 9.6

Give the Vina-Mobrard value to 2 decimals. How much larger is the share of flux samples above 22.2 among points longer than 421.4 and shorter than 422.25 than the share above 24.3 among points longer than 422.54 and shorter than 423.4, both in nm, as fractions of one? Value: 0.33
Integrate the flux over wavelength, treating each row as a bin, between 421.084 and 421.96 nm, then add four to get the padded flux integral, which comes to 23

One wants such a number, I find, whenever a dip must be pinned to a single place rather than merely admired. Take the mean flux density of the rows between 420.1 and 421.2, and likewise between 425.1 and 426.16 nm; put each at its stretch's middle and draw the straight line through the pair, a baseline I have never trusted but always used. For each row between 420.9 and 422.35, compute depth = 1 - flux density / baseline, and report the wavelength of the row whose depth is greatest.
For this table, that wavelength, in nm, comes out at 421.423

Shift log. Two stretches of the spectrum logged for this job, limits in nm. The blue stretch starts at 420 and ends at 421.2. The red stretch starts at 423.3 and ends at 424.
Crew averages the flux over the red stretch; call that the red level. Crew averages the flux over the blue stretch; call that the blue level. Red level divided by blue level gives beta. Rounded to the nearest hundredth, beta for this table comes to 1.09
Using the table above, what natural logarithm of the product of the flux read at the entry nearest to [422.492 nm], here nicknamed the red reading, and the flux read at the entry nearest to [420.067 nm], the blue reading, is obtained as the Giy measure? 5.9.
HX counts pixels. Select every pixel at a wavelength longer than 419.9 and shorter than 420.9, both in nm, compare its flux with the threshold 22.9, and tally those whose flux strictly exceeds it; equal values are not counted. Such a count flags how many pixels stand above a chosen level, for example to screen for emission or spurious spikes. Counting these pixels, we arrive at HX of 3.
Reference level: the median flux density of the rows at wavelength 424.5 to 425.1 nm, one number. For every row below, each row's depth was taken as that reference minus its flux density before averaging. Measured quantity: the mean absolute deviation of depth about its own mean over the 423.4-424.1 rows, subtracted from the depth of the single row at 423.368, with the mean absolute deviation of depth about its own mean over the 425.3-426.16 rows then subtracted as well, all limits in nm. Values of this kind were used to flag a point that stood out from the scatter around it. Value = -12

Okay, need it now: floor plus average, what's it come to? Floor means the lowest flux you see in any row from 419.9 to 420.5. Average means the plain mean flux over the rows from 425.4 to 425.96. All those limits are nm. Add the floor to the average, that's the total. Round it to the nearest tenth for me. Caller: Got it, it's 35.1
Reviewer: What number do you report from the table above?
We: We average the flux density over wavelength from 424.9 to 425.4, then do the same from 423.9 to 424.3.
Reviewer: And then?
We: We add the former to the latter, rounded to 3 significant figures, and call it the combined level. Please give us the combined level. 45.1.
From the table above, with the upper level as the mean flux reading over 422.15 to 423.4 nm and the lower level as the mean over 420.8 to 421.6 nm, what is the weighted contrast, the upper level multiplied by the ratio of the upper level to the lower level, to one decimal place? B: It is 24.3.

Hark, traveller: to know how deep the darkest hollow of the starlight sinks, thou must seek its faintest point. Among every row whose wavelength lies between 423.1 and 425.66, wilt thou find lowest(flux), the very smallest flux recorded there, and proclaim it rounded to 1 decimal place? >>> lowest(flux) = 18.6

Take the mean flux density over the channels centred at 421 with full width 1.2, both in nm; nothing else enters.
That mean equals 22.1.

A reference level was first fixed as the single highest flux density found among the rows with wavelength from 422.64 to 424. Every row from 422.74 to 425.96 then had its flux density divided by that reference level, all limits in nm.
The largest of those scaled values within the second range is 1.00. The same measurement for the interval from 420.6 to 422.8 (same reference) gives 0.92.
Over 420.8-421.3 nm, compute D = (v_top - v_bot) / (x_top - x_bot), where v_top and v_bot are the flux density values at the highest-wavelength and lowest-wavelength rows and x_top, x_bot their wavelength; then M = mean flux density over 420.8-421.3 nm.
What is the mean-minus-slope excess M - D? 16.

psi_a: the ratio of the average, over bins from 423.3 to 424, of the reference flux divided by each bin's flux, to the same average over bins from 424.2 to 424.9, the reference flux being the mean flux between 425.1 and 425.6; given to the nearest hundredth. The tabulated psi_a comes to 0.93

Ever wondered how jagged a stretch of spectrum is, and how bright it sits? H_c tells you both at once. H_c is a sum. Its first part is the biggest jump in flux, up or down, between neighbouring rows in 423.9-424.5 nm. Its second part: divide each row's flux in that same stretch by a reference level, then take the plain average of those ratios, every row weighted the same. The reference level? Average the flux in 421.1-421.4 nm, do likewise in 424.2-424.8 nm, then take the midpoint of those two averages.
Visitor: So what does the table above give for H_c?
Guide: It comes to 6.1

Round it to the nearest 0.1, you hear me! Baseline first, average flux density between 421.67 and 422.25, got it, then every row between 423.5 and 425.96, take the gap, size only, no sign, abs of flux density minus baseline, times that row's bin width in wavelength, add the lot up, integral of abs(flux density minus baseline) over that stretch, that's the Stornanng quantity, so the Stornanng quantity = 7.6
